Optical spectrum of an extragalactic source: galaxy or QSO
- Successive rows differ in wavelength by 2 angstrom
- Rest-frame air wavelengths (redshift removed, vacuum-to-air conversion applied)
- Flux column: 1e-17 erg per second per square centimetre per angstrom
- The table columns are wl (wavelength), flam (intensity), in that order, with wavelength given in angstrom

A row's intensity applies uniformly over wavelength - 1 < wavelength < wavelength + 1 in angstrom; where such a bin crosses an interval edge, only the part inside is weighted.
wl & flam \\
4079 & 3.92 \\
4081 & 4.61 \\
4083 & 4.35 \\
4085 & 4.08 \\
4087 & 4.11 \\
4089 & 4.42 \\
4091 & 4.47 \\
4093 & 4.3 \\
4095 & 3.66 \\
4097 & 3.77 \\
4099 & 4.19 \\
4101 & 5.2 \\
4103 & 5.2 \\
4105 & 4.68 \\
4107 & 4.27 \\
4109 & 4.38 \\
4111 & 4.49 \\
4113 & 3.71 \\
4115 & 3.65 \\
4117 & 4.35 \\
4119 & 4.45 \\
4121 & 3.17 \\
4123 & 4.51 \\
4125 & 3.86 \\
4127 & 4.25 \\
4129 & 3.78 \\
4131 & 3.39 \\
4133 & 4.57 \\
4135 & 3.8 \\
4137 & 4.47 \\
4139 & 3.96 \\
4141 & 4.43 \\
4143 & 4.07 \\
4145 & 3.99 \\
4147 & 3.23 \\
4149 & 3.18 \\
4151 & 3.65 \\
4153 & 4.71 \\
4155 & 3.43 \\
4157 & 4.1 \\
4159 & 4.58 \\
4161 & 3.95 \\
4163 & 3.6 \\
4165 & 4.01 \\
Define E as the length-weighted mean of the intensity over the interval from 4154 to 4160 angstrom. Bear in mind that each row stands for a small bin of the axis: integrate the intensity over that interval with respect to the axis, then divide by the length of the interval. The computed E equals 4.04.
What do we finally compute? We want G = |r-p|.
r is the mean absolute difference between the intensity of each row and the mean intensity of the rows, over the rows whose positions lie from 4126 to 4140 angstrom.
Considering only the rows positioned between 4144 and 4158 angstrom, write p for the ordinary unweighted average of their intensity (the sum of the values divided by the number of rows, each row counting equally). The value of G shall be 3.41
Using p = 3.76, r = 0.342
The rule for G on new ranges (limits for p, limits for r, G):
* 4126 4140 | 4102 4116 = 3.63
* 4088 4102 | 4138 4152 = 3.92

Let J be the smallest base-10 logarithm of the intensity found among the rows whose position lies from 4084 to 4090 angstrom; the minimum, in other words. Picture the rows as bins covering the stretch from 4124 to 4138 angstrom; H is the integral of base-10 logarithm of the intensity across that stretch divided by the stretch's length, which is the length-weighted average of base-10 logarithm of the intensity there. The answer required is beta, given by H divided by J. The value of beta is 0.99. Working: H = 0.602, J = 0.61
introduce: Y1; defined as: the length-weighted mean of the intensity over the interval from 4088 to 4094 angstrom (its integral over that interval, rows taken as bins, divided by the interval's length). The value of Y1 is 4.40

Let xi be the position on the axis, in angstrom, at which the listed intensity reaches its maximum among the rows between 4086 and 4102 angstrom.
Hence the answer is 4101 angstrom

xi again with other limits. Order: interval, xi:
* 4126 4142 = 4133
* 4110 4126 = 4123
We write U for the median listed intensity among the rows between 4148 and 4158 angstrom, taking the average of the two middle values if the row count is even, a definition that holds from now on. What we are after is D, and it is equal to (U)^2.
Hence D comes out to 13.3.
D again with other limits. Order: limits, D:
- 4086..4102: 18.0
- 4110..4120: 18.9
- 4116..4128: 18.5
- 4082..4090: 17.9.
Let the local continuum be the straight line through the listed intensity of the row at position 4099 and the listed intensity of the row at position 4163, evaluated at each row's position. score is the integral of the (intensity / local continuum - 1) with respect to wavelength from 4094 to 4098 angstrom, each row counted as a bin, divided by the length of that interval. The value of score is -0.12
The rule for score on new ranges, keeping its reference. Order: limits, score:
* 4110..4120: 0.02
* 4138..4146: 0.08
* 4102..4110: 0.12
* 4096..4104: 0.10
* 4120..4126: -0.03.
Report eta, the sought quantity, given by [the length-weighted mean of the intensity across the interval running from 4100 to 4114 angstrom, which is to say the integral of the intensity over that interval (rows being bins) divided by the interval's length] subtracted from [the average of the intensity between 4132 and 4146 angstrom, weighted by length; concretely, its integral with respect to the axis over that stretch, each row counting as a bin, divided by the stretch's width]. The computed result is -0.38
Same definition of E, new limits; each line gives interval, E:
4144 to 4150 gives 3.47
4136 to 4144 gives 4.23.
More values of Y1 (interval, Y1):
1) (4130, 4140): 4.04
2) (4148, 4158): 3.81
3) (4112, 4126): 3.96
